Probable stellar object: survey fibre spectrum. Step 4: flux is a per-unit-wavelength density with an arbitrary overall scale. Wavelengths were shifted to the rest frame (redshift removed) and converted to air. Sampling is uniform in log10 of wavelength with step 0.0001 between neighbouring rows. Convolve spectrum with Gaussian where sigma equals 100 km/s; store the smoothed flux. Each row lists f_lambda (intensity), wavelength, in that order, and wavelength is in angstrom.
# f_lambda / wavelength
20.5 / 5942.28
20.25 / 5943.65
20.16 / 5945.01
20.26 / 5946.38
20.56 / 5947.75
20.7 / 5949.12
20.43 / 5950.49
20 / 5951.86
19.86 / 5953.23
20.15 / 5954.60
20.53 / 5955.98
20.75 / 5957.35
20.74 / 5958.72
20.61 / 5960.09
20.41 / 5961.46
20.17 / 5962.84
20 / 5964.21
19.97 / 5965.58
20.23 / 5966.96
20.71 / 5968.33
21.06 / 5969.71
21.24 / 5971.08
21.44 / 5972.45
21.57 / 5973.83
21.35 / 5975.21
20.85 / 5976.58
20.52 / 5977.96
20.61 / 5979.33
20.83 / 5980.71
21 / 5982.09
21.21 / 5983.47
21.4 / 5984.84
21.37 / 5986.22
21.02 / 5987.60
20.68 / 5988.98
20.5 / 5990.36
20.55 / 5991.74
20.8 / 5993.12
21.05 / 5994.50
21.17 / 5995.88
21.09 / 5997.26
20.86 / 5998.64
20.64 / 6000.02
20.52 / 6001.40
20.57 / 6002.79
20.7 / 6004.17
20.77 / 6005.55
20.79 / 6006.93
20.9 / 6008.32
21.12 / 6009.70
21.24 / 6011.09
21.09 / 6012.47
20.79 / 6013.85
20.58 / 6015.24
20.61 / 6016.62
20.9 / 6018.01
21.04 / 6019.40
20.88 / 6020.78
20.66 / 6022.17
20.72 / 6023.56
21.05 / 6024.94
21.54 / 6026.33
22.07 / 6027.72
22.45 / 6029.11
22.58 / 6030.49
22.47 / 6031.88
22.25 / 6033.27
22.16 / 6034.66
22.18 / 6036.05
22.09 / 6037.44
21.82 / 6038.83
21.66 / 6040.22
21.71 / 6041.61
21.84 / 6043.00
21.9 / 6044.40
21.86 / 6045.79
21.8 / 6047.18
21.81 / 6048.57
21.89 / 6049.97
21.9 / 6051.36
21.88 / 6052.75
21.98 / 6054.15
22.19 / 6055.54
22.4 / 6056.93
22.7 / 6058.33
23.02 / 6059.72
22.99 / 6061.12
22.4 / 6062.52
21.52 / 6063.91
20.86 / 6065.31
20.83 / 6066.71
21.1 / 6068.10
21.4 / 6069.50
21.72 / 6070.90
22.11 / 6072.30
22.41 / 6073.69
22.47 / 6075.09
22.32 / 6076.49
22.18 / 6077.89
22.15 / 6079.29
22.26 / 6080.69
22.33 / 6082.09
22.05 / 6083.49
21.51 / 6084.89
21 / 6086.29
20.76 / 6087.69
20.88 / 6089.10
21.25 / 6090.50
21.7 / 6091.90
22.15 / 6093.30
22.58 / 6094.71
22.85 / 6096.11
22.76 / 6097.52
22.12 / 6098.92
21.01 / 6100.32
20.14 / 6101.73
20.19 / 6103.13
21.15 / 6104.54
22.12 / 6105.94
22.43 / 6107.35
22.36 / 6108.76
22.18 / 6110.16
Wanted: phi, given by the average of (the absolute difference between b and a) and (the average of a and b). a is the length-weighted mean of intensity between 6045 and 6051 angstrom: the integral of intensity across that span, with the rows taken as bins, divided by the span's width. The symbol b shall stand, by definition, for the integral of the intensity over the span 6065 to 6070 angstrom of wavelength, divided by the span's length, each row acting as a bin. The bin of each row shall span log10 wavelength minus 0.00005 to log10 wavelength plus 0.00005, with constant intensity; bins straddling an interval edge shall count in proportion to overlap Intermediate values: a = 21.9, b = 21.1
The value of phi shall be 11.1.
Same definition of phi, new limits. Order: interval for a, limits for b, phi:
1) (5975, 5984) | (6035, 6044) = 11.2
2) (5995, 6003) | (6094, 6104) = 11.0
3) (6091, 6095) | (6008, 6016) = 11.3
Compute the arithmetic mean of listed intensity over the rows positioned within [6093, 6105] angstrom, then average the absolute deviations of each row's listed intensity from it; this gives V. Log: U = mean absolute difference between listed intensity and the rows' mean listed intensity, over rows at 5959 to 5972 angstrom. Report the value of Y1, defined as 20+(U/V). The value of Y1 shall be 20.4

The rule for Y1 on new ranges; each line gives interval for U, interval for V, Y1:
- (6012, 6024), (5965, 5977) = 20.3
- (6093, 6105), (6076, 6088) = 21.8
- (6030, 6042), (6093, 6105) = 20.3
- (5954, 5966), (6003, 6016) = 21.5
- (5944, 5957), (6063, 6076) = 20.5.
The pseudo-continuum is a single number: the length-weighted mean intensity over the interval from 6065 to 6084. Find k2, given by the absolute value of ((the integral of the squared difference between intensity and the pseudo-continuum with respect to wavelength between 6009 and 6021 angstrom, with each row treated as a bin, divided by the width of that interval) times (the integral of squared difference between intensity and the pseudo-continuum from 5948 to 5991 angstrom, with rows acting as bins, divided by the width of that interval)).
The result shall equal 1.63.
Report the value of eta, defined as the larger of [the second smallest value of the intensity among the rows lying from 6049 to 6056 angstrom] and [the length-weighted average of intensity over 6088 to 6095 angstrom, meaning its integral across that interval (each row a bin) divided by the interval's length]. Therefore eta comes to 21.9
